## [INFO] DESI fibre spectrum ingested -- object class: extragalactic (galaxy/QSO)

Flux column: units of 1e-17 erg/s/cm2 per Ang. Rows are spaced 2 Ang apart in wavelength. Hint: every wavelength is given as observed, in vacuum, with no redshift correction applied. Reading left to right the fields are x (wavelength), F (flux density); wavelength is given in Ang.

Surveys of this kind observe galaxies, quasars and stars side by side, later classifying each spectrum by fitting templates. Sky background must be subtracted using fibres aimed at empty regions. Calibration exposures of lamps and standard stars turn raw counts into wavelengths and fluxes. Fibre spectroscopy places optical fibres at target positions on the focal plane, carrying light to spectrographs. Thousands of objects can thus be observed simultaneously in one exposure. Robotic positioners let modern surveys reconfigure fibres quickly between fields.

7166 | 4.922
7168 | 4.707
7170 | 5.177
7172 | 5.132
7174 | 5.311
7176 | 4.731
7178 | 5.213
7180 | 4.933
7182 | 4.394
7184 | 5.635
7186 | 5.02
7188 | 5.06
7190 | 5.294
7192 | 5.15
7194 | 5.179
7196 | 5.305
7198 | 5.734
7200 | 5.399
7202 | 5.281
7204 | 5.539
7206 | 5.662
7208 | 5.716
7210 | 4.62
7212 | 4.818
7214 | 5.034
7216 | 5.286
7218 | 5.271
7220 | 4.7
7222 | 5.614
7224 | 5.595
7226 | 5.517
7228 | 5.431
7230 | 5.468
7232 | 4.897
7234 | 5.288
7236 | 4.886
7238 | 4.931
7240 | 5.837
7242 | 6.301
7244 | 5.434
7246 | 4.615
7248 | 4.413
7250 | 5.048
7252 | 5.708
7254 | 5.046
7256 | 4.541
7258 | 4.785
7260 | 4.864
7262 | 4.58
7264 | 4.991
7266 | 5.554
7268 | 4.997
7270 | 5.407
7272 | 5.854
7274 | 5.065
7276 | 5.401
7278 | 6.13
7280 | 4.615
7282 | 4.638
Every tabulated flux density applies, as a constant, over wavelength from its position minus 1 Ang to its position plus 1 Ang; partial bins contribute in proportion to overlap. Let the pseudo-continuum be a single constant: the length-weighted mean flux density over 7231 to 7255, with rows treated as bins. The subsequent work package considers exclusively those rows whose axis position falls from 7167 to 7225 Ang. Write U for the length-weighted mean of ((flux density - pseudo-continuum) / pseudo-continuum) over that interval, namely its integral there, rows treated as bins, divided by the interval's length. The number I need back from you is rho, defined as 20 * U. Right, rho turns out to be -0.04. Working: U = -0.002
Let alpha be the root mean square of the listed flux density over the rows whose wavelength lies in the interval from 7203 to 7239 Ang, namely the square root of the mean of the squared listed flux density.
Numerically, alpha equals 5.25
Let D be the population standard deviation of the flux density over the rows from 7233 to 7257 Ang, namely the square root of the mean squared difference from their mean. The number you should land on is 0.54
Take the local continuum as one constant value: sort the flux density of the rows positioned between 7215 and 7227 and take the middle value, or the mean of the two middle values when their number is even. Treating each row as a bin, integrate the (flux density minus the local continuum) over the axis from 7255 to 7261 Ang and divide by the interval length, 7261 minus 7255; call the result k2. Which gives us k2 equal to -0.67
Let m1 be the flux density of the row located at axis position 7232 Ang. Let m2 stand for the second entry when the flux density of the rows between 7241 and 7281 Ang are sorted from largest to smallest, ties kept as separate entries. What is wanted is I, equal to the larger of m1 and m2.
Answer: 6.13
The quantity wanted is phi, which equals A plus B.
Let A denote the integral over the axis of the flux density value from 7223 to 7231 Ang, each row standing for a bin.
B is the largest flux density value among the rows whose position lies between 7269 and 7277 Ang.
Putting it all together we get 49.9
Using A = 44.0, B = 5.854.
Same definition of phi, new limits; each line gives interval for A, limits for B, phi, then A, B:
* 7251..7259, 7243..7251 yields 45.6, 40.2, 5.434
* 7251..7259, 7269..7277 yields 46.0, 40.2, 5.854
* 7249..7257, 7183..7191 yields 46.3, 40.7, 5.635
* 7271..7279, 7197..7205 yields 50.6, 44.9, 5.734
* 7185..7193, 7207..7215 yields 46.8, 41.0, 5.716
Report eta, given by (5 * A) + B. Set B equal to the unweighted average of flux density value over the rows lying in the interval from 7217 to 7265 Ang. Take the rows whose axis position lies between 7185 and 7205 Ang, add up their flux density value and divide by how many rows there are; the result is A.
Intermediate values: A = 5.30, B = 5.16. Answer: 31.6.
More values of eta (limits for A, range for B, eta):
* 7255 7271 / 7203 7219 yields 30.1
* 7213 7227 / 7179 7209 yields 31.7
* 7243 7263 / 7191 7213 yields 29.8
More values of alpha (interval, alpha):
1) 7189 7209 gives 5.43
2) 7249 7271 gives 5.06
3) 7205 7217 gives 5.21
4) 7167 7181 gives 5.03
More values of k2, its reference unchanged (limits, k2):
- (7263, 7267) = -0.13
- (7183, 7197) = -0.17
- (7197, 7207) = 0.12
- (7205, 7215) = -0.23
